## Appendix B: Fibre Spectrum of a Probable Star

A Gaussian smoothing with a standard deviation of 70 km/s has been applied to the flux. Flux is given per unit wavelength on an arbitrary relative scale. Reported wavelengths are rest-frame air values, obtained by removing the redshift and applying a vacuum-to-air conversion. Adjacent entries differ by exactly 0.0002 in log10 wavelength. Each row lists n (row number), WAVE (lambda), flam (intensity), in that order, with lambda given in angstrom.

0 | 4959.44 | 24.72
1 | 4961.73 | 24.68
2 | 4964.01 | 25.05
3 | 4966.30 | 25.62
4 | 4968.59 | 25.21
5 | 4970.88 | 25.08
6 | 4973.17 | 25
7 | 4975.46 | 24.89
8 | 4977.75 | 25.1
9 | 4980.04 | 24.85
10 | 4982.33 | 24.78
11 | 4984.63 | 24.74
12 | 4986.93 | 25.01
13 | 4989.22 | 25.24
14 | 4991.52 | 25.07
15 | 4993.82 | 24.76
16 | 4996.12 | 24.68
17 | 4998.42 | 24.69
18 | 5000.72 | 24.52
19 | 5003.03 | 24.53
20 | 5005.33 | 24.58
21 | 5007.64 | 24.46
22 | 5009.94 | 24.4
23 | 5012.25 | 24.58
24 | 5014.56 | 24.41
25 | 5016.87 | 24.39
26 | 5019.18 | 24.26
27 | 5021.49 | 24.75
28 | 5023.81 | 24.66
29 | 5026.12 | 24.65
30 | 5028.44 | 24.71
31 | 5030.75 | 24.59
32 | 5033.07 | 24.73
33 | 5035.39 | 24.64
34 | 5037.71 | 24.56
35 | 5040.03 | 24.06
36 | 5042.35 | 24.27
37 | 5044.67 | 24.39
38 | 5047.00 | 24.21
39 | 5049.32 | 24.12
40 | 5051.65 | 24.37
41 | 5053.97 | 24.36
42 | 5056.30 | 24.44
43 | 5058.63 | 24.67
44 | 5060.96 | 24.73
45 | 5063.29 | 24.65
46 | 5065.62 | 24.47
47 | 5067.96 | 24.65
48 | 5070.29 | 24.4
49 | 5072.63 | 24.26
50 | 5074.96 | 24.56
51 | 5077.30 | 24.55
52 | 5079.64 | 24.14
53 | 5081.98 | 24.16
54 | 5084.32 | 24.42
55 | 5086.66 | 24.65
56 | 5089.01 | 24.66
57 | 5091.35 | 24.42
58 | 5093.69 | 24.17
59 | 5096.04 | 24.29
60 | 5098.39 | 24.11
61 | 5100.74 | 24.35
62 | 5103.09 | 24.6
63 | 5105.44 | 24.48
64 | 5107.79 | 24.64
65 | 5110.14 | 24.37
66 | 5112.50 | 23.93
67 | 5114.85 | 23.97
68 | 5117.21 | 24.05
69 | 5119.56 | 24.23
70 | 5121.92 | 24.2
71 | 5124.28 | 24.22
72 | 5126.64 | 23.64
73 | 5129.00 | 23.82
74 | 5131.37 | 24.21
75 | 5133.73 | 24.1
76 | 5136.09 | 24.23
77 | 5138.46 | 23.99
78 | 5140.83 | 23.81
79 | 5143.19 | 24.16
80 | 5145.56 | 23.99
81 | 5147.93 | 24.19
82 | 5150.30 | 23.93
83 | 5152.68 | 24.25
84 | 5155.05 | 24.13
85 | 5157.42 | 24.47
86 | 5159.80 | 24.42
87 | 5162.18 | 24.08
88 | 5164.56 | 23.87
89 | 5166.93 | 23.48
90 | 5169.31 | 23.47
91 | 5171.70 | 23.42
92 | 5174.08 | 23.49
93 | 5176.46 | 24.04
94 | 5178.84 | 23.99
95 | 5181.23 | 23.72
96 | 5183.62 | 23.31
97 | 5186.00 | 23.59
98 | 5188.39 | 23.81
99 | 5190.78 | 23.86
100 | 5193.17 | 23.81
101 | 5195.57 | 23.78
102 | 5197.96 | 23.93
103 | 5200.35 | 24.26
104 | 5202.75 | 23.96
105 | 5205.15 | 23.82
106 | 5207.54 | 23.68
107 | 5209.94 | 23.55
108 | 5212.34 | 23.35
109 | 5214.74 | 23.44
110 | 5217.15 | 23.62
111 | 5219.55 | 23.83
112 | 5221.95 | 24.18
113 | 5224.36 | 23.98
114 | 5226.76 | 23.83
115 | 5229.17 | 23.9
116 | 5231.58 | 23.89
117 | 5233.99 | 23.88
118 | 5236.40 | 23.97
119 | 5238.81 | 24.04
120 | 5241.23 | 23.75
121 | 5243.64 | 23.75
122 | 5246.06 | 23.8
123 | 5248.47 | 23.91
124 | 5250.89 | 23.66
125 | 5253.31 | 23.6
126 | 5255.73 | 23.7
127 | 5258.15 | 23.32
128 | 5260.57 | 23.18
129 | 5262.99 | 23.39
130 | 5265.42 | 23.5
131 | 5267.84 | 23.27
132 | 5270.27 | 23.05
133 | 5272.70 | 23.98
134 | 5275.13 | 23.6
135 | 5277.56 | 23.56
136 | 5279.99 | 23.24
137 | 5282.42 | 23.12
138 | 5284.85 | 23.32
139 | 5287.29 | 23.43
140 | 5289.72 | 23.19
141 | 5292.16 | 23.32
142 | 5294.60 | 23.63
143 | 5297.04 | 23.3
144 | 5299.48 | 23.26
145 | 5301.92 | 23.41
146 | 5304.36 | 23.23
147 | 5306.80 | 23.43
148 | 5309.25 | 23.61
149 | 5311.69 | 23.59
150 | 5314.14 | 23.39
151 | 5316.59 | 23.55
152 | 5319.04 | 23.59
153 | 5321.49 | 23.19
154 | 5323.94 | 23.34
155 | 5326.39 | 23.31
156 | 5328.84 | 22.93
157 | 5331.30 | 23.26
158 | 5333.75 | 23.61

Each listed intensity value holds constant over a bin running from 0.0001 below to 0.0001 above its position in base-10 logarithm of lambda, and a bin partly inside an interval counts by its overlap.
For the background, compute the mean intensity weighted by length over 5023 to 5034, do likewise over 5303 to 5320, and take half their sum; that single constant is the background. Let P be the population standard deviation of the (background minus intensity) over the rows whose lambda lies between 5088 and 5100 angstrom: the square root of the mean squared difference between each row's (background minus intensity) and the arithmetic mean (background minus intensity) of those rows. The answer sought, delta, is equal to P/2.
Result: 0.10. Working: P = 0.20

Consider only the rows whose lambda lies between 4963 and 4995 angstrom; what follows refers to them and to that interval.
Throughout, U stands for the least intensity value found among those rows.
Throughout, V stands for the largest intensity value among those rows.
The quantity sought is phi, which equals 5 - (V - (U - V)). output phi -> -21.5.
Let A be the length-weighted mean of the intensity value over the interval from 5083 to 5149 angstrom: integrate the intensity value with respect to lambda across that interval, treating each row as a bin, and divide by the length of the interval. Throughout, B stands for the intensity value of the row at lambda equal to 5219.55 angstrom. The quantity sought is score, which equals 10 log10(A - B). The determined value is -4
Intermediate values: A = 24.2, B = 23.83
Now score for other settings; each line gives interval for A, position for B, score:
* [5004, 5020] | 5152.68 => -7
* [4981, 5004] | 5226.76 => 0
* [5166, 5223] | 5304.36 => -3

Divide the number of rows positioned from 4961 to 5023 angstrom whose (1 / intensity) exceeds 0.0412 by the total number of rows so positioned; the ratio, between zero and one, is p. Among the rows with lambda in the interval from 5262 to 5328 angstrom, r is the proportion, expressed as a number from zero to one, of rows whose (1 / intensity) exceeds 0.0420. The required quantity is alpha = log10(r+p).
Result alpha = 0.000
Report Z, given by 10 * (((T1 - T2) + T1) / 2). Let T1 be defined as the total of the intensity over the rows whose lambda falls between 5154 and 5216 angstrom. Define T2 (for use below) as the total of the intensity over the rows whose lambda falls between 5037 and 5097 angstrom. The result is 3014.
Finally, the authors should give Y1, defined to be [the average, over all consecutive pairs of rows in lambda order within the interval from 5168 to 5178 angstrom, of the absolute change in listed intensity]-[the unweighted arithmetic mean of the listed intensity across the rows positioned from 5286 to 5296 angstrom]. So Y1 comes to -23.2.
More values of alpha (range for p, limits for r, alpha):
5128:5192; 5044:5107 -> -0.033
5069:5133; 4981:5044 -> -0.285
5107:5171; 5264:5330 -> 0.259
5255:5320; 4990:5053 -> 0.000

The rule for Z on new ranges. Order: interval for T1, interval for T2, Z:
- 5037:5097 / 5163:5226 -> 3260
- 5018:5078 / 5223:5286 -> 3296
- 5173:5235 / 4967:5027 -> 2969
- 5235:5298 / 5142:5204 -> 3009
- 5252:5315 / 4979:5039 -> 2880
